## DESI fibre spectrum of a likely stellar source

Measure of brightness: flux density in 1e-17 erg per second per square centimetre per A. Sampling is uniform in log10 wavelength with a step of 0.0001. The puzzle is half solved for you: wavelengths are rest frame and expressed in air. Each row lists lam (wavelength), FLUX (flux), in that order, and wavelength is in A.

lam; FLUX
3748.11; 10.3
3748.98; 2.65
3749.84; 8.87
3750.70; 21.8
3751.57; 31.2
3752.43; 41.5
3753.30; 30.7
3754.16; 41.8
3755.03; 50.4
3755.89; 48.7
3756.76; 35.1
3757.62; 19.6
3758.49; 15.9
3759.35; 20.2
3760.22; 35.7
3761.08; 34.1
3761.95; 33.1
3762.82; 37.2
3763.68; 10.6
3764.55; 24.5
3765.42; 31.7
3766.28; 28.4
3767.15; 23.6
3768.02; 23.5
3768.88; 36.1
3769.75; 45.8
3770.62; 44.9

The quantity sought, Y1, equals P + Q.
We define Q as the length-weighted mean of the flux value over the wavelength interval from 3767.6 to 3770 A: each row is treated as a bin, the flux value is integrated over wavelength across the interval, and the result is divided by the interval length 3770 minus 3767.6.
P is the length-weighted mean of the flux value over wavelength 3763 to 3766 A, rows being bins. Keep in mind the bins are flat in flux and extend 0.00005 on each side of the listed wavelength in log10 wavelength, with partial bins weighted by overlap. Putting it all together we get 58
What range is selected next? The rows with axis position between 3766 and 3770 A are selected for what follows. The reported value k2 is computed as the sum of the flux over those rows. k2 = 157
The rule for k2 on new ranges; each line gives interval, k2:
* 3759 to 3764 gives 171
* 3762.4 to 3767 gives 132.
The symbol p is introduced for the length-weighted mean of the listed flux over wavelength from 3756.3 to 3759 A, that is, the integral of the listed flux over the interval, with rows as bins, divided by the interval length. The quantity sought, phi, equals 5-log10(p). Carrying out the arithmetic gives 3.63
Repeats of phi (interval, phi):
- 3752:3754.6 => 3.42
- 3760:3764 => 3.52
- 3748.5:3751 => 3.98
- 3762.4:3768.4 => 3.59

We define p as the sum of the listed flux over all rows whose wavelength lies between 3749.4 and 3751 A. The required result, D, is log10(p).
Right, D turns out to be 1.49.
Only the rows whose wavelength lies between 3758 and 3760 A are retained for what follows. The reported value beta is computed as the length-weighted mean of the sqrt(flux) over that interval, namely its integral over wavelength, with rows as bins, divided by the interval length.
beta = 4.4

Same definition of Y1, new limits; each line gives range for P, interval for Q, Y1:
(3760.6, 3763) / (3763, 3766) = 58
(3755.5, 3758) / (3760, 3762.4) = 69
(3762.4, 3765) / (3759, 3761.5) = 54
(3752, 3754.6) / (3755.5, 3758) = 72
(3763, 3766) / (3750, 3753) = 53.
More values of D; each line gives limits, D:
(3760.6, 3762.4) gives 1.83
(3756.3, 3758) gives 1.74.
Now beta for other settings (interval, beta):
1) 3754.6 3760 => 5.5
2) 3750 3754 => 5.4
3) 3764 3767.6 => 5.1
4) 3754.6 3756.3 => 7.1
